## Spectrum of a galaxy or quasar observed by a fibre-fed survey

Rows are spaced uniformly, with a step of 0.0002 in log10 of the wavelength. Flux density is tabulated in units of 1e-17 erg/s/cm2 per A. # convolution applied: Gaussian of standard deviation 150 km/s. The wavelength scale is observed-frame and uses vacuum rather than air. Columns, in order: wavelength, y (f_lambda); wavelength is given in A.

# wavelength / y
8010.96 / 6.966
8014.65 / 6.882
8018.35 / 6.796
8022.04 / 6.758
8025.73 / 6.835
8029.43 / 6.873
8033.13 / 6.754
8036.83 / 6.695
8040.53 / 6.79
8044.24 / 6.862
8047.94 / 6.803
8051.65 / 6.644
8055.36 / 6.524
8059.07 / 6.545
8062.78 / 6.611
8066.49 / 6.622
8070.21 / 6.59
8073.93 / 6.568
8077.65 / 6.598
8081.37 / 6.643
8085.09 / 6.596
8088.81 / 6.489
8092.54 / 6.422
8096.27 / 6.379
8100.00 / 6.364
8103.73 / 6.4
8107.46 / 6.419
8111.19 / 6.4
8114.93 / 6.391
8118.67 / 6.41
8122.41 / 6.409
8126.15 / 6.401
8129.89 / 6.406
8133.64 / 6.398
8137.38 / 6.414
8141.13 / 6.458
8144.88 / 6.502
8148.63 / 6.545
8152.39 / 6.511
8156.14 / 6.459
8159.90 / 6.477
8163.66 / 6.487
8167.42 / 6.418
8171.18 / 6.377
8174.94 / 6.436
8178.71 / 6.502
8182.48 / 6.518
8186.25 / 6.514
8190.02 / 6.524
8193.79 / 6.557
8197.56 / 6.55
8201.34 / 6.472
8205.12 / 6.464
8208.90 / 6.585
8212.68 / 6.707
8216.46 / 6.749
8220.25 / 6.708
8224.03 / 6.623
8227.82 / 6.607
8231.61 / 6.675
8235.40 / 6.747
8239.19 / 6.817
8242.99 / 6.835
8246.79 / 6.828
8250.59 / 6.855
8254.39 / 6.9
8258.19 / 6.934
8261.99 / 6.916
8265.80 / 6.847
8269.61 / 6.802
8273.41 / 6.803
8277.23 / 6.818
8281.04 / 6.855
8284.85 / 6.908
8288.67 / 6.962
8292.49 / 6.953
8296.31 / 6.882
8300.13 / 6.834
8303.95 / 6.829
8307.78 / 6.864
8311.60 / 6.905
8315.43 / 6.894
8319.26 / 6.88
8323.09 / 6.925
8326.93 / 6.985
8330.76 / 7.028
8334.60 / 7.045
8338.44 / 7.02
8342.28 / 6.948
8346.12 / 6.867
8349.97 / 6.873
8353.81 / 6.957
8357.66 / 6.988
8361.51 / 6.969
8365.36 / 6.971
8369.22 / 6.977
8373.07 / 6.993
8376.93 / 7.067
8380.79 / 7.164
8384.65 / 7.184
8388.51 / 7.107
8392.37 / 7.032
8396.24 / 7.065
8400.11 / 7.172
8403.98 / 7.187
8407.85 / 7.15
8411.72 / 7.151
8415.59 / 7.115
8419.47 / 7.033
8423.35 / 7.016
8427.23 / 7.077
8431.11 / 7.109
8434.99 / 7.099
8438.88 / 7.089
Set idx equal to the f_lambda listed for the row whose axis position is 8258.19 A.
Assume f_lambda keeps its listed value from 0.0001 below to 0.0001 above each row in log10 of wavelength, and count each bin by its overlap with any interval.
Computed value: 6.934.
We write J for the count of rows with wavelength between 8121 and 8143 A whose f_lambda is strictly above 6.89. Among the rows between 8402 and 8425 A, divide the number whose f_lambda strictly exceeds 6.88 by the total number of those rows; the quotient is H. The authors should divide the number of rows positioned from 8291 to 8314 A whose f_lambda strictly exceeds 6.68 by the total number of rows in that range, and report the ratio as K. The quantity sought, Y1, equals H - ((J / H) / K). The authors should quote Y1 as 1.0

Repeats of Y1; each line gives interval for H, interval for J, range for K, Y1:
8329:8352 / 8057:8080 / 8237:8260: 0.7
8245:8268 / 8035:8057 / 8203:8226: 0.5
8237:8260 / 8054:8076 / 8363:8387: 0.3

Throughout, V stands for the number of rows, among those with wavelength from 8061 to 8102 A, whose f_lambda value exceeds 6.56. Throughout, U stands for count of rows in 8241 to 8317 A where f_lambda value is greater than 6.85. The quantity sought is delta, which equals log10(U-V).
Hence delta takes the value 0.70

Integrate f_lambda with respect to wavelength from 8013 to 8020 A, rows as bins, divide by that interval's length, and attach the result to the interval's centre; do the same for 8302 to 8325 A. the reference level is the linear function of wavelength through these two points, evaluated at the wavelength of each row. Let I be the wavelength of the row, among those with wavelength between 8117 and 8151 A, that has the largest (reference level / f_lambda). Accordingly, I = 8133.64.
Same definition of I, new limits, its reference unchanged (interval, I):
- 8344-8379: 8346.12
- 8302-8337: 8303.95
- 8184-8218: 8205.12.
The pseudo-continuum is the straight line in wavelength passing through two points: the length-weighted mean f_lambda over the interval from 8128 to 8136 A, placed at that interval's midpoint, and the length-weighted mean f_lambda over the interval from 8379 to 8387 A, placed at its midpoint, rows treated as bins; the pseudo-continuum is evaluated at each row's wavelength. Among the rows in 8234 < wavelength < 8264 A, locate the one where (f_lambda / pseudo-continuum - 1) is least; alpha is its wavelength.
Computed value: 8235.40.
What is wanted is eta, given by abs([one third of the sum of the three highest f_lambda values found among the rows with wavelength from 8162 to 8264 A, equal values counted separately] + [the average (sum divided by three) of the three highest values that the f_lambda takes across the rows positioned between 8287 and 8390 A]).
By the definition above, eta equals 14.07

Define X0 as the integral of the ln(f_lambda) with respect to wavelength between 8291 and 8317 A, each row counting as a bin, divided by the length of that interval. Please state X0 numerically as 1.93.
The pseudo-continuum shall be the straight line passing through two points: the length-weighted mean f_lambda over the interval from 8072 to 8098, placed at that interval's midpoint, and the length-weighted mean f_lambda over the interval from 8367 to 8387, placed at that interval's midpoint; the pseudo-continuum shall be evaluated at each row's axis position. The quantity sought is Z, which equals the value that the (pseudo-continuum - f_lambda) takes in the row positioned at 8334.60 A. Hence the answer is -0.05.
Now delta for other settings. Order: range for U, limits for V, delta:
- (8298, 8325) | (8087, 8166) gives 0.70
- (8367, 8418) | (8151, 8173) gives 1.11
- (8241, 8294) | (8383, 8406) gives 0.30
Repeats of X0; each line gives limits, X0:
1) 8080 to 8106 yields 1.87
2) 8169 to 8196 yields 1.87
